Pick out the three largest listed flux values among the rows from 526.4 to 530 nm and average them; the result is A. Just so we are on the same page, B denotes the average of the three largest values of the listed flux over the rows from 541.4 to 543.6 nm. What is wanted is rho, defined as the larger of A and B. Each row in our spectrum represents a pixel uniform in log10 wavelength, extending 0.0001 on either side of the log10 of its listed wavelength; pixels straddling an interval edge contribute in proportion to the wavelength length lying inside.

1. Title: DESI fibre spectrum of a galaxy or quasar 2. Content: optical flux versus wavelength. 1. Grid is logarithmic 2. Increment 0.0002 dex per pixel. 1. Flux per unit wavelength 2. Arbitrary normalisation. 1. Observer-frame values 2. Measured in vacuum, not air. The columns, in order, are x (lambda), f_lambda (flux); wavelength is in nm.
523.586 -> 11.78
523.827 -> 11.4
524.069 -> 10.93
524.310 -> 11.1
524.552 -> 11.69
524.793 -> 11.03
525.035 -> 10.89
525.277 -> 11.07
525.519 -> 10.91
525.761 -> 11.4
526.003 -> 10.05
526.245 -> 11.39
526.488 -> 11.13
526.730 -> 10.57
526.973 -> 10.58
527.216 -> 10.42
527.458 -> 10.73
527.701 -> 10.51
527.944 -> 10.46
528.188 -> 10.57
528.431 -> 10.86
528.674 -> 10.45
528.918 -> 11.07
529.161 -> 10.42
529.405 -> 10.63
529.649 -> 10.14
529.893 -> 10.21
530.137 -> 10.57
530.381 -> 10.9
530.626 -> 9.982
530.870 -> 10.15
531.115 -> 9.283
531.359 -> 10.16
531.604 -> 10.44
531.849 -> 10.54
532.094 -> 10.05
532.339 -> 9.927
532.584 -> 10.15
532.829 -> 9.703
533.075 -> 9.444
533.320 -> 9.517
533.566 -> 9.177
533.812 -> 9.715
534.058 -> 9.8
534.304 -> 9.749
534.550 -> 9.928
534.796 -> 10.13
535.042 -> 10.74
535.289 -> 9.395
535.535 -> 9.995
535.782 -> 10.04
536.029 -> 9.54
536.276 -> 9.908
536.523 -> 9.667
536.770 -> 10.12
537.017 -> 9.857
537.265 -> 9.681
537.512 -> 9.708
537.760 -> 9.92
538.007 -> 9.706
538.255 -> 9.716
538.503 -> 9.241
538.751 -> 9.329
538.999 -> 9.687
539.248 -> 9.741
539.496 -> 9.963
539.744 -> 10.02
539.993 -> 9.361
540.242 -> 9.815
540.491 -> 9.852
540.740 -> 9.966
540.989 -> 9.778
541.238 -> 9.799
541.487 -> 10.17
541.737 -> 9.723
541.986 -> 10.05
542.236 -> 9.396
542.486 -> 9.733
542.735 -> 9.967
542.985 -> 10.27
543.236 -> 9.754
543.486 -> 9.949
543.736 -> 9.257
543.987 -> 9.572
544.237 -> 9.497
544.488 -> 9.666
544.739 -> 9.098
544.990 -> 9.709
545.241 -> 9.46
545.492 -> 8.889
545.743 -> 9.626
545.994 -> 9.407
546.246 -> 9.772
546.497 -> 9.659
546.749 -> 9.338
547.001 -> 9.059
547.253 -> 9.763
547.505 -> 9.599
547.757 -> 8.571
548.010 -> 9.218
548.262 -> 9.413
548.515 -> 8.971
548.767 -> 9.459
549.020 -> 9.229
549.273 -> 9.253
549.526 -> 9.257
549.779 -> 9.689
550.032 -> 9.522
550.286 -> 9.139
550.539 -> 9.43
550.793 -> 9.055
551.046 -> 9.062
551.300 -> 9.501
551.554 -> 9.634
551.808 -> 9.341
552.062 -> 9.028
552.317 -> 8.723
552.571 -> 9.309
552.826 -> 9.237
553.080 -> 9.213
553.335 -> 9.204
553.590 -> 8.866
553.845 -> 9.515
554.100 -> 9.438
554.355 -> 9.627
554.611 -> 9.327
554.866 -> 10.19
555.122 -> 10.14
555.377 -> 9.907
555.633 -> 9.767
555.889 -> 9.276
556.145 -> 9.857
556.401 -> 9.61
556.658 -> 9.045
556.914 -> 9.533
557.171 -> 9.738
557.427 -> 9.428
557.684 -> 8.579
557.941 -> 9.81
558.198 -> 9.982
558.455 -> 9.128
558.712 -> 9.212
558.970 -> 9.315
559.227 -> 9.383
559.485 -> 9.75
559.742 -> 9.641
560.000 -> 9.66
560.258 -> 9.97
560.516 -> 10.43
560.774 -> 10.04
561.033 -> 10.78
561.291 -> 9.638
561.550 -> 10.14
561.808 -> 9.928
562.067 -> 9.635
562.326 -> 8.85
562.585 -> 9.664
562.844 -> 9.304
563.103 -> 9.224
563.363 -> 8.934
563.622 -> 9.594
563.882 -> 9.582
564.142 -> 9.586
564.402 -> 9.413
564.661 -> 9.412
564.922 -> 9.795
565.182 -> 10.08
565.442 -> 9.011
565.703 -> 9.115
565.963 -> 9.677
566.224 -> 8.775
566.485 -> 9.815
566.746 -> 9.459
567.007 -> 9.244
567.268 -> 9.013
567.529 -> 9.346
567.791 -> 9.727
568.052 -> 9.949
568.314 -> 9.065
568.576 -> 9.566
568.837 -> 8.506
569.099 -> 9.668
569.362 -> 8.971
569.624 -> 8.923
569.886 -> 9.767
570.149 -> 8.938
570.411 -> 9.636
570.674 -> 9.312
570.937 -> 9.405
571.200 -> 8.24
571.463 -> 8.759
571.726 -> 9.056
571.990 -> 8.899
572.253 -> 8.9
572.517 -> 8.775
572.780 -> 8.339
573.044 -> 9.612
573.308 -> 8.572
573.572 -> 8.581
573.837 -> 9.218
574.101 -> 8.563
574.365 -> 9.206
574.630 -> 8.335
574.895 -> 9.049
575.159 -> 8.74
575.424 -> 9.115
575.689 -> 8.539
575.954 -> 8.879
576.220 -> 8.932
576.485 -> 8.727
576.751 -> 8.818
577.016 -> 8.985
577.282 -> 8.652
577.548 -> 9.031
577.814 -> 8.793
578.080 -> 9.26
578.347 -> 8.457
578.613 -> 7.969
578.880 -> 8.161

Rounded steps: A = 11.0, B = 10.2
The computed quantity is 11.0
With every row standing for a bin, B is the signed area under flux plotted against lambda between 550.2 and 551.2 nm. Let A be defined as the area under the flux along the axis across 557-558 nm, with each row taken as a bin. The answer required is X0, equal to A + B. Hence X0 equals 18.6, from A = 9.36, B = 9.2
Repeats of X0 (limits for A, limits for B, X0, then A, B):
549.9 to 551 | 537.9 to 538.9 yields 19.7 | 10.20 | 9.5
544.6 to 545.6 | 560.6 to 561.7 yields 20.5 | 9.30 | 11.2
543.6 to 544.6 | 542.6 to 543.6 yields 19.5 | 9.50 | 10.0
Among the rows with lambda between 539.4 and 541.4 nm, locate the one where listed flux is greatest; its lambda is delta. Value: 539.744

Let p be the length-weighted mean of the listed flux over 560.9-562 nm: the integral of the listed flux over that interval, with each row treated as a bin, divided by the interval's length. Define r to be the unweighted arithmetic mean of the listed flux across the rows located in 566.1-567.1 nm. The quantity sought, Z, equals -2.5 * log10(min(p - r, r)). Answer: 0.29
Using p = 10.1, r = 9.3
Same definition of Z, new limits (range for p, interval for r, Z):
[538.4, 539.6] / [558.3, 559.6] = 1.58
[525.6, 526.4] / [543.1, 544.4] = -0.32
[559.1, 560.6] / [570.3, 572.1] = 0.32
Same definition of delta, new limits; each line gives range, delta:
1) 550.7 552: 551.554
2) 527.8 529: 528.918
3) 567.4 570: 568.052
